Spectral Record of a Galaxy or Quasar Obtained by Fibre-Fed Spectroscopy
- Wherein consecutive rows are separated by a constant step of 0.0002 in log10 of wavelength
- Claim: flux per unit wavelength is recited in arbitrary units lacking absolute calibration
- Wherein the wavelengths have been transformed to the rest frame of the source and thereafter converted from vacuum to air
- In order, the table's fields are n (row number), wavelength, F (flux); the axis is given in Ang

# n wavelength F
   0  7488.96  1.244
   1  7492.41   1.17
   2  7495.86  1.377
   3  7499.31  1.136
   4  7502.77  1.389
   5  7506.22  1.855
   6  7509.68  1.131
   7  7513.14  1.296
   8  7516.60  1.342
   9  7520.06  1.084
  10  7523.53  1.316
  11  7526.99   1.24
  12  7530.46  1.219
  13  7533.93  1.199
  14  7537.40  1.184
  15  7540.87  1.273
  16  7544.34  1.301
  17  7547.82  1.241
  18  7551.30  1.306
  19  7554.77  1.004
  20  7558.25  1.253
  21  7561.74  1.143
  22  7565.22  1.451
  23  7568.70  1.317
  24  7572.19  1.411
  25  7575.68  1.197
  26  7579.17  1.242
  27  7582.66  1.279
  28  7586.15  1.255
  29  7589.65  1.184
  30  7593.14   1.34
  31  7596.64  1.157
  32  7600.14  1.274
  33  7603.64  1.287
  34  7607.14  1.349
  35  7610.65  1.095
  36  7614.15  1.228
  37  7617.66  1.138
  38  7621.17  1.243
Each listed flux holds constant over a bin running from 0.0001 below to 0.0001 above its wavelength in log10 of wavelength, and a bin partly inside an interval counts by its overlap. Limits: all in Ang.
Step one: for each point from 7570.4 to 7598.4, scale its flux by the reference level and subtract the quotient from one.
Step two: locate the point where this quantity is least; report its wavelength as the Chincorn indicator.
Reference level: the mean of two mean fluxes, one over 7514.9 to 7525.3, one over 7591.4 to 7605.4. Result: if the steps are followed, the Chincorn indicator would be 7572.19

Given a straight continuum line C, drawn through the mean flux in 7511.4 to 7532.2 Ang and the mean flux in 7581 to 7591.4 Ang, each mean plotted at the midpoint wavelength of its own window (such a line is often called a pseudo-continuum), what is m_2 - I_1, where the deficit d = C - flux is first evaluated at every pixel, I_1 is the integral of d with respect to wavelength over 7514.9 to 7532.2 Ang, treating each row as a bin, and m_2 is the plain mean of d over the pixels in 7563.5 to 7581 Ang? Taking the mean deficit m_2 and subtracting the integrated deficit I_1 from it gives -0.2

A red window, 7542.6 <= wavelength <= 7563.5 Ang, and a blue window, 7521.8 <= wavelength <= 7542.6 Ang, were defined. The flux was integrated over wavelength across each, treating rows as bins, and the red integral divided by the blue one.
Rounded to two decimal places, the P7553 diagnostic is 0.98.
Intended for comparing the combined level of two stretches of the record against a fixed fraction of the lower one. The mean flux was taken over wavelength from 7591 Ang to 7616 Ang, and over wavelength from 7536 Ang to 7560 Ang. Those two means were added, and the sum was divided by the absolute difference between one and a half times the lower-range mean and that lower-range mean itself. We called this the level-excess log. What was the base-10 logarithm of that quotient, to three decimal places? 0.606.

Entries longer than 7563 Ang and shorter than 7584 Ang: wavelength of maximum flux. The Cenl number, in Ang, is 7565.22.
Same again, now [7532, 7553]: 7551.30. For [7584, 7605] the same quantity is 7593.14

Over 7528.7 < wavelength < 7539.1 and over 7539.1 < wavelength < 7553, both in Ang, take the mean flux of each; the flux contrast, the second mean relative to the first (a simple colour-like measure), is 1.07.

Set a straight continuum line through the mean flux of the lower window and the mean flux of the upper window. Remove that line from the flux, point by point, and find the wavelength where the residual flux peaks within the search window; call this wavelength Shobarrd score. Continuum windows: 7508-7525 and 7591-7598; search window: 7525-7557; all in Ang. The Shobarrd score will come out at 7551.30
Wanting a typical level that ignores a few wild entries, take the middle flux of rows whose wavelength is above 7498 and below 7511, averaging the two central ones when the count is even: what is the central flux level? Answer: 1.26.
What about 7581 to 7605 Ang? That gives 1.27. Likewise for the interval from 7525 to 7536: 1.22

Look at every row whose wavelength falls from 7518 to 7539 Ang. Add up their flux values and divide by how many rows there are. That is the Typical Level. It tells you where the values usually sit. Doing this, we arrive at 1.21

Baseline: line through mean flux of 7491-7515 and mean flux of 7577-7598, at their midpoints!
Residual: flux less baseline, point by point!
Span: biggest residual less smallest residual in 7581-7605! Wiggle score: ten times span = 1.8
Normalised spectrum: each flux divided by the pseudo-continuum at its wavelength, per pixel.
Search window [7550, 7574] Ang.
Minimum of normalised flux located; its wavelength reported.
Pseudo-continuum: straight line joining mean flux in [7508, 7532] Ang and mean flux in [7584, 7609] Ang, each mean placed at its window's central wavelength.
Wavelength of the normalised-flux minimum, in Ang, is 7554.77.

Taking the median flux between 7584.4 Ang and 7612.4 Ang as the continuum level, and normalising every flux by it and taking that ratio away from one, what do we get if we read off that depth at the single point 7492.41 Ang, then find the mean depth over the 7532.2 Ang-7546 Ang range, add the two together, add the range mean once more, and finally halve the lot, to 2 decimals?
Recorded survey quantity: 0.06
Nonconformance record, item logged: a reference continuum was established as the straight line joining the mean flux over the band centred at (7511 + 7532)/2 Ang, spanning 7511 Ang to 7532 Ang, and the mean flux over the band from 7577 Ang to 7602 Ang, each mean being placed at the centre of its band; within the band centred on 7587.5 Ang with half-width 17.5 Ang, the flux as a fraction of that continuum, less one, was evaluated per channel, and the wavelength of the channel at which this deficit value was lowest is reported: 7596.64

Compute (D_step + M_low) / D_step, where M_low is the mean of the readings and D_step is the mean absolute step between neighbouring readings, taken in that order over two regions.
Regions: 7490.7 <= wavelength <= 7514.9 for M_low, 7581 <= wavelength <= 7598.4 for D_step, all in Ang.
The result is 13.3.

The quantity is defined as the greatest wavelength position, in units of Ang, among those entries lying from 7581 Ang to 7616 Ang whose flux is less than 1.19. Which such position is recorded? 7610.65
